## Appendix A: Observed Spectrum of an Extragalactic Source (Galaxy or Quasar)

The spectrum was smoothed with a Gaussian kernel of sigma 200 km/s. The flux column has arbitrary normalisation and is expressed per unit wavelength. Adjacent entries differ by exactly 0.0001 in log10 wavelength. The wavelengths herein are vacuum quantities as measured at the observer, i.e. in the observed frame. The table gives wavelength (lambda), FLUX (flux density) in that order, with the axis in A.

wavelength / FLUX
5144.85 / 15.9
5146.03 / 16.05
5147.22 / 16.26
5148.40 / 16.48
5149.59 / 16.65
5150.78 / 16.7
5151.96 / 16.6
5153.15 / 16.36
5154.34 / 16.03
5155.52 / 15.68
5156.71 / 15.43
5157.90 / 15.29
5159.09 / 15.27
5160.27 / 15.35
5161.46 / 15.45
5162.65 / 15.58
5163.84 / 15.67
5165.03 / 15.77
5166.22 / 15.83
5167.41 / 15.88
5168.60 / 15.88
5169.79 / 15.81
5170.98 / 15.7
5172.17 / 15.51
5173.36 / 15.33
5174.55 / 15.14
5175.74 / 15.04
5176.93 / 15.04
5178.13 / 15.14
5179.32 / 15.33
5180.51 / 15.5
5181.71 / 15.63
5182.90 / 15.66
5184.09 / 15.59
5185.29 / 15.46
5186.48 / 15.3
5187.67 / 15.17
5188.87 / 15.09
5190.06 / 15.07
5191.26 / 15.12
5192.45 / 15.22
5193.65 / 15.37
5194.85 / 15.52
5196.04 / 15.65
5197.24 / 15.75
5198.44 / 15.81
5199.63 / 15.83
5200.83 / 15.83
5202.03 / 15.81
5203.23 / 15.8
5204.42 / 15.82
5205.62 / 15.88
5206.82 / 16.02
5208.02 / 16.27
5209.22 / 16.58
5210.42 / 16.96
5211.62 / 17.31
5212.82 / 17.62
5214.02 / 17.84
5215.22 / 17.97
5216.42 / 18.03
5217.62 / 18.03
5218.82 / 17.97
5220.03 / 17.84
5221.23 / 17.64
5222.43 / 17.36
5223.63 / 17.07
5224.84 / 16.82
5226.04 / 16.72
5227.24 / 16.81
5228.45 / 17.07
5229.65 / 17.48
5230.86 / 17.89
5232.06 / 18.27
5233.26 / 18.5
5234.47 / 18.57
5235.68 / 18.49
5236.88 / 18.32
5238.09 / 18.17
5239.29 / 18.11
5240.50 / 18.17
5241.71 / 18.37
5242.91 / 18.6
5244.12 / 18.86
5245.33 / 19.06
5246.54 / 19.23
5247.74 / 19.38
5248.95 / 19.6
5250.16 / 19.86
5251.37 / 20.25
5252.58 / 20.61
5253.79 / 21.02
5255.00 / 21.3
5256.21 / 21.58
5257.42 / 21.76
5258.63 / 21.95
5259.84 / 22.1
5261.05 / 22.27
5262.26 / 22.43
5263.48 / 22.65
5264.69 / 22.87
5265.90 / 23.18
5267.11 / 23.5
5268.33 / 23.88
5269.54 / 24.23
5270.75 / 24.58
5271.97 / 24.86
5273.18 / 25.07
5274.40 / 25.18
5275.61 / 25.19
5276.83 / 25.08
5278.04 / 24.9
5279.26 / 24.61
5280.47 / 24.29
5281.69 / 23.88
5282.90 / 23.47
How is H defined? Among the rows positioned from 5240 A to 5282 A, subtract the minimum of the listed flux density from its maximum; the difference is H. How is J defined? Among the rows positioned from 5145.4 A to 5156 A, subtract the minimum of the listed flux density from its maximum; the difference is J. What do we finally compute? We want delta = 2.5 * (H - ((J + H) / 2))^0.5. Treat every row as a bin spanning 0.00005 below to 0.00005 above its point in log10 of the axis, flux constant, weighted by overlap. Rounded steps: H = 7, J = 1.0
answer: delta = 4.3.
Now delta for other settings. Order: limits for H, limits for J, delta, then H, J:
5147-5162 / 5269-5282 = 0.6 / 1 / 1.3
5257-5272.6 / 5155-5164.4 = 2.9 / 3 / 0.4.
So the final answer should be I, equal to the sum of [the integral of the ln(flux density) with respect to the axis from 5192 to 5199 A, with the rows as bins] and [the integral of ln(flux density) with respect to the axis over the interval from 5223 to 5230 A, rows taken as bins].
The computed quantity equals 39.0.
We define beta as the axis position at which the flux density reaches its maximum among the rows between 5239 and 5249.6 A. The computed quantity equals 5248.95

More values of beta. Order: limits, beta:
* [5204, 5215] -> 5214.02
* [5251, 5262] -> 5261.05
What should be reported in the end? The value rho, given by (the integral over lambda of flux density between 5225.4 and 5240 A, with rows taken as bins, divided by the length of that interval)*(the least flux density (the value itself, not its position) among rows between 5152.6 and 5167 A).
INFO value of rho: 273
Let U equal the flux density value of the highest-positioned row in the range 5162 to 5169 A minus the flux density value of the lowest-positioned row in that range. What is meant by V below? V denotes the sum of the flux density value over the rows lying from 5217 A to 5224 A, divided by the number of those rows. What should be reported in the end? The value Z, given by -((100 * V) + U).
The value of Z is -1765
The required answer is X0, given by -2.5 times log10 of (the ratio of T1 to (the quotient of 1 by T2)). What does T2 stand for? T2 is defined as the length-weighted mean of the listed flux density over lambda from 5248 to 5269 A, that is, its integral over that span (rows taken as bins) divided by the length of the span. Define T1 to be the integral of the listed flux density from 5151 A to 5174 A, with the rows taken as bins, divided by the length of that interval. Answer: -6.34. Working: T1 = 15.7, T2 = 22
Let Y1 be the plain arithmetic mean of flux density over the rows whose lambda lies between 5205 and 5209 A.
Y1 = 16.1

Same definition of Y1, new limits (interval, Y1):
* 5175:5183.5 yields 15.3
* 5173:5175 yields 15.2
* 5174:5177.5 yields 15.1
